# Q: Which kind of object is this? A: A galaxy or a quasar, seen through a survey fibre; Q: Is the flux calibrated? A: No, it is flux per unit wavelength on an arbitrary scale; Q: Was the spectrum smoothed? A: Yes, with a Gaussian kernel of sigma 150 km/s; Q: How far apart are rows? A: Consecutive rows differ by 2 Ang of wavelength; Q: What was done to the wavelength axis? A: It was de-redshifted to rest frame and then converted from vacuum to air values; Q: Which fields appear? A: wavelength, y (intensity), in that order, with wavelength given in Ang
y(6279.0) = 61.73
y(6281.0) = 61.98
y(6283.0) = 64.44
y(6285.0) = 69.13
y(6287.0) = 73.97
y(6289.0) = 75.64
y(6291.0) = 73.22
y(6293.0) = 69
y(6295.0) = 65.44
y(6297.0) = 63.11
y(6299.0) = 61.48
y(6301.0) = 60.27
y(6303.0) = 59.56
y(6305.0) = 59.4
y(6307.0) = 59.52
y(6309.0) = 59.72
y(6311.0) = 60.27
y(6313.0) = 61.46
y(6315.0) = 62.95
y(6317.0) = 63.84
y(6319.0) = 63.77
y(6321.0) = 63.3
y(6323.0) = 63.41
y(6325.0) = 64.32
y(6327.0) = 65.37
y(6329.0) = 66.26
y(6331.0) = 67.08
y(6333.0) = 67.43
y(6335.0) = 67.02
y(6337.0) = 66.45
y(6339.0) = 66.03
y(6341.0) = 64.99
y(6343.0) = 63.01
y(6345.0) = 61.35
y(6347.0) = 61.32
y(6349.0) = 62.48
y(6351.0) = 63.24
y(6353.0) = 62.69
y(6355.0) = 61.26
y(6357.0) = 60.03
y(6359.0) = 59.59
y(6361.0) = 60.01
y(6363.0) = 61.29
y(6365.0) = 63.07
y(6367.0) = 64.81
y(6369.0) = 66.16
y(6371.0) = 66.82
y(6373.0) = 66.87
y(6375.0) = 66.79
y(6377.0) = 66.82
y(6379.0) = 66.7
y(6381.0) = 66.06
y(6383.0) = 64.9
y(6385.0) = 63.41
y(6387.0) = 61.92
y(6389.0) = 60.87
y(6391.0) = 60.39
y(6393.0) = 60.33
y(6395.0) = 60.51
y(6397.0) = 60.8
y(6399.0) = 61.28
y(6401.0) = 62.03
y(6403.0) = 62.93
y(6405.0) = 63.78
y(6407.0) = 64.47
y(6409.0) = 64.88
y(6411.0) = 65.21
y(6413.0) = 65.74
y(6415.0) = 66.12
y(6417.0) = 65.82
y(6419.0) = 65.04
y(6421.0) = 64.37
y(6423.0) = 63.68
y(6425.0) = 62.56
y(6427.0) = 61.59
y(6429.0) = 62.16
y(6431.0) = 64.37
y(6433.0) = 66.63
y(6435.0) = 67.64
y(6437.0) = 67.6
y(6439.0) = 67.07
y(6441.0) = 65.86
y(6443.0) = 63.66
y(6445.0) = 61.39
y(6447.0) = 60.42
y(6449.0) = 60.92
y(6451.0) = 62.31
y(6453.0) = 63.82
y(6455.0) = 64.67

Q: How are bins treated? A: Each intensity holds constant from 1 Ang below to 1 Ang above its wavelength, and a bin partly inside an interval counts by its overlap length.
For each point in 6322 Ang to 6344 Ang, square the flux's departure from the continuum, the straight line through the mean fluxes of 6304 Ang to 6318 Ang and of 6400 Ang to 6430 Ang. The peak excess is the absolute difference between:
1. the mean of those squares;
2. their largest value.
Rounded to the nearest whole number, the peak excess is 16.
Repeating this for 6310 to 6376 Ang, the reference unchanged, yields 24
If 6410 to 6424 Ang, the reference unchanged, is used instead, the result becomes 2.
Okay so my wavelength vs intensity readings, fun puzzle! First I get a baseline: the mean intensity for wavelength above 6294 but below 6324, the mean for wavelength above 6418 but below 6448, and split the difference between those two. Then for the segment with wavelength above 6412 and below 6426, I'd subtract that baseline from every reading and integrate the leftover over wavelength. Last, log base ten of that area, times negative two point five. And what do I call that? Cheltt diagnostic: -3.4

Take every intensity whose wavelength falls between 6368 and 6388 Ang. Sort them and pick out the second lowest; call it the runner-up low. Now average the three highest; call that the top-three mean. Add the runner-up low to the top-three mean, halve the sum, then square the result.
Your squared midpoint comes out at 4241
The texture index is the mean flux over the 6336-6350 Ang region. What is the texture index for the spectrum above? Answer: 63.7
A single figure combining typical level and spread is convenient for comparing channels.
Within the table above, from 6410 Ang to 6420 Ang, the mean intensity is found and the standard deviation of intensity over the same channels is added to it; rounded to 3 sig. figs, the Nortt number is 66.0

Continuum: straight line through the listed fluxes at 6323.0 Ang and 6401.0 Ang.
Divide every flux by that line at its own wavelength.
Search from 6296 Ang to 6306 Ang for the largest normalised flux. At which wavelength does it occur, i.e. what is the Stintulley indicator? 6297.0 Ang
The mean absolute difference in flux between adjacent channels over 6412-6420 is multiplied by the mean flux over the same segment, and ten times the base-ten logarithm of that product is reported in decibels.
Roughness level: 15.0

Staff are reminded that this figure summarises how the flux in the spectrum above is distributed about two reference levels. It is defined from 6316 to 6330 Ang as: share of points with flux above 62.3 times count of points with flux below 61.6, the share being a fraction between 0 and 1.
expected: 0.0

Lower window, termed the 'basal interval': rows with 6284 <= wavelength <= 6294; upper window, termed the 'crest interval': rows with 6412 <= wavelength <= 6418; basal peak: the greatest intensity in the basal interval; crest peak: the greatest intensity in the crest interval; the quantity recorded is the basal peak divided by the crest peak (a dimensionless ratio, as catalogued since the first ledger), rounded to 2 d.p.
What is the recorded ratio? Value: 1.14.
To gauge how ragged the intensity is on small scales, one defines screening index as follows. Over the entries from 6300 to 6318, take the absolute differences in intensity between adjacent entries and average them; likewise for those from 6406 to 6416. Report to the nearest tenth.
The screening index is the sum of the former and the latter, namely 1.1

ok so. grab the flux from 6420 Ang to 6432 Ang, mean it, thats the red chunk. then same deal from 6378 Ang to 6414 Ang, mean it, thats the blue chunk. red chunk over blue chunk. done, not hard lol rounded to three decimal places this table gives 1.000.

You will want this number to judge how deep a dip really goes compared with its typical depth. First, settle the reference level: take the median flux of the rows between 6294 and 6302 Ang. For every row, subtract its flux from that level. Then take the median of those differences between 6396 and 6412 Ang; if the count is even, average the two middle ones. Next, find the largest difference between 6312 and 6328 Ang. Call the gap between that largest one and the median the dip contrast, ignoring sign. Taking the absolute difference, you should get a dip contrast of 1.9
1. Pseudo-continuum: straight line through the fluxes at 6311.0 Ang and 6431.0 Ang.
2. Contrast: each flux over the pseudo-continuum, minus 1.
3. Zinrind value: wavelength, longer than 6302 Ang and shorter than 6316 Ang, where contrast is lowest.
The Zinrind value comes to 6305.0 Ang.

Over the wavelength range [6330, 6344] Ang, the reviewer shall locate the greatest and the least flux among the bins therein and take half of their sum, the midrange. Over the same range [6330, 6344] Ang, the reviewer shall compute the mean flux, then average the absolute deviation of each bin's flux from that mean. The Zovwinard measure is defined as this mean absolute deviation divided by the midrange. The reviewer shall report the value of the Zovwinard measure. 0.018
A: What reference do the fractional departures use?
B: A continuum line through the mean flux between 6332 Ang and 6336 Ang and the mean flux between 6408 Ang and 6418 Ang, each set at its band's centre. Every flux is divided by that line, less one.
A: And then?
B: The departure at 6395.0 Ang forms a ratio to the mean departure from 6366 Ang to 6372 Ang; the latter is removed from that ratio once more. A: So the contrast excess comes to 9.9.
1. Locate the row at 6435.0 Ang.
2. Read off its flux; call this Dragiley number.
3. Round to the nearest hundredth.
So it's 67.64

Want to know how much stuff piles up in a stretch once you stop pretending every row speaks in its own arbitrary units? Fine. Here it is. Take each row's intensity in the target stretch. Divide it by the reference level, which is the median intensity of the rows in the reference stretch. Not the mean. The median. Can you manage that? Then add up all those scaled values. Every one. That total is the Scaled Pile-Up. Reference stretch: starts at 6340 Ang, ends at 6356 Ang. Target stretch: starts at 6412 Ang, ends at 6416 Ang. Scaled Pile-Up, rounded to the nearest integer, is 2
